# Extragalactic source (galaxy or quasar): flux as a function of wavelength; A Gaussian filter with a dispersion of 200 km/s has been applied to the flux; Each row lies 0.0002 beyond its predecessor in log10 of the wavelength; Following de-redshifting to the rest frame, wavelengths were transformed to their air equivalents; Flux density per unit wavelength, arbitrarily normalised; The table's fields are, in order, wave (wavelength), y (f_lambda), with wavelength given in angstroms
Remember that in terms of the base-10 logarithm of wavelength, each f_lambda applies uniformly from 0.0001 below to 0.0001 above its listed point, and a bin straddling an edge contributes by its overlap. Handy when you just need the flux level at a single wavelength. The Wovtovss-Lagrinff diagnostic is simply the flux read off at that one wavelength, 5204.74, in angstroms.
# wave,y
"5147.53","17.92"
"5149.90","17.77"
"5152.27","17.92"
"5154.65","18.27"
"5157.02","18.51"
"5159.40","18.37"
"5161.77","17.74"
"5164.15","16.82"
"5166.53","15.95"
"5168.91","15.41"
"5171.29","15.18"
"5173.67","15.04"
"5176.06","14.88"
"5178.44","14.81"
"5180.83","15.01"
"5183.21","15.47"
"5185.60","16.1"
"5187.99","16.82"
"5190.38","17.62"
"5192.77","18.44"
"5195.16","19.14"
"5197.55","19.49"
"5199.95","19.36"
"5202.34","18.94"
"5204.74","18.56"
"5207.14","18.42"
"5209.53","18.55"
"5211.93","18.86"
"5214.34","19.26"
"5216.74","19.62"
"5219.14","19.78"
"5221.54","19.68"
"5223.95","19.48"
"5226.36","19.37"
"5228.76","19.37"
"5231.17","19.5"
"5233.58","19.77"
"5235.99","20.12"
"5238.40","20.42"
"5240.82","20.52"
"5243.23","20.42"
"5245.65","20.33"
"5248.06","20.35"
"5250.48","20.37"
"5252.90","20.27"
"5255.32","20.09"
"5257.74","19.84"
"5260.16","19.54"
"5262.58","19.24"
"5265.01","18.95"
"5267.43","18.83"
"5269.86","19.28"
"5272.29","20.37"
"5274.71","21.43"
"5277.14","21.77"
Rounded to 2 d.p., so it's 18.56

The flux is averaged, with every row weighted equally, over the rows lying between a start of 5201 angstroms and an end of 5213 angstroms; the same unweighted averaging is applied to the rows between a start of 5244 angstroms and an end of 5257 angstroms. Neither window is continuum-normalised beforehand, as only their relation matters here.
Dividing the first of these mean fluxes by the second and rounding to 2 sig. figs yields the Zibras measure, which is 0.92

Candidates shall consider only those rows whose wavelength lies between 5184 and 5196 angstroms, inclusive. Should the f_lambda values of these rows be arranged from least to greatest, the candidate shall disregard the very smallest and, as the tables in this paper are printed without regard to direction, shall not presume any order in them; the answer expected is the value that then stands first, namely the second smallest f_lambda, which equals 16.82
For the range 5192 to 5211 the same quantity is 18.44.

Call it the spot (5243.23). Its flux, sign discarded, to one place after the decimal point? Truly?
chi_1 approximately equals 20.4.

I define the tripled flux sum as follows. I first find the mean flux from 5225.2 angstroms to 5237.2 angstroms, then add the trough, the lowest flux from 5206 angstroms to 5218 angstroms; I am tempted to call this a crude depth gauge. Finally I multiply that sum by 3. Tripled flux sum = 114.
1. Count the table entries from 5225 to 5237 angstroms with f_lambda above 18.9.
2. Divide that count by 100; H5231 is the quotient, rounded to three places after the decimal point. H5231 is 0.050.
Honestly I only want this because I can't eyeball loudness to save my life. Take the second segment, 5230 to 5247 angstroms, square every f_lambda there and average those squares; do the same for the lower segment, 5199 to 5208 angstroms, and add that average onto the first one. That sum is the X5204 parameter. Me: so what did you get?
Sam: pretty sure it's 761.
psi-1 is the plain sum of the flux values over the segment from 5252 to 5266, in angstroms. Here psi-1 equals 118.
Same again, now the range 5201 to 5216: 113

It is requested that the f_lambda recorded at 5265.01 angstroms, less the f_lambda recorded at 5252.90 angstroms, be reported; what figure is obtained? -1.3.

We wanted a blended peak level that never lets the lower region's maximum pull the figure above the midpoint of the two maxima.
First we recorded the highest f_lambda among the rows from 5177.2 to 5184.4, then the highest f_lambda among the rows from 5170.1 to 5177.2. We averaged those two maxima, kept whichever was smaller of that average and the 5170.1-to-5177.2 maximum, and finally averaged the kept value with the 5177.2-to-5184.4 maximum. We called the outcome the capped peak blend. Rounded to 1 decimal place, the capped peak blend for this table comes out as 15.3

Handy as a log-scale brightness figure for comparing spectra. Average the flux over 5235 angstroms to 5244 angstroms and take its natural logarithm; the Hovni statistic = 3.01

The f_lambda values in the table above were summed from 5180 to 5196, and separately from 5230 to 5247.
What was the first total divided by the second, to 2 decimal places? 0.84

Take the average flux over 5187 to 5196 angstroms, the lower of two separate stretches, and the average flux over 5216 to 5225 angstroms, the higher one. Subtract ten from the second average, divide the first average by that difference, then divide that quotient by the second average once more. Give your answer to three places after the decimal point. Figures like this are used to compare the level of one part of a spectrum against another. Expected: 0.095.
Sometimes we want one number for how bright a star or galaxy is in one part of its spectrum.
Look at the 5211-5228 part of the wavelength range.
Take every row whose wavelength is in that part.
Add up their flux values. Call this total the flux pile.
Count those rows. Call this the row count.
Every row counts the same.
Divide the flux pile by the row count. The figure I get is 19.4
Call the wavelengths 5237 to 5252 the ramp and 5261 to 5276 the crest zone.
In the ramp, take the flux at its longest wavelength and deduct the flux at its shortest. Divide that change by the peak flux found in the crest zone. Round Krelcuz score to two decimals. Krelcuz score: 0.00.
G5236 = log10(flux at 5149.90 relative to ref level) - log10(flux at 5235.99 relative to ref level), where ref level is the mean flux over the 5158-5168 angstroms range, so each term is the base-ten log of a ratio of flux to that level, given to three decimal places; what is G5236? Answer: -0.054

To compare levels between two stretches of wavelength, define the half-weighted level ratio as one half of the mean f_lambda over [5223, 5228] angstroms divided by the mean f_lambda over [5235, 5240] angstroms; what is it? 0.479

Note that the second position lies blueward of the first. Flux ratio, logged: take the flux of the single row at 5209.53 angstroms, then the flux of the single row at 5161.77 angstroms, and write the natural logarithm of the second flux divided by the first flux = -0.045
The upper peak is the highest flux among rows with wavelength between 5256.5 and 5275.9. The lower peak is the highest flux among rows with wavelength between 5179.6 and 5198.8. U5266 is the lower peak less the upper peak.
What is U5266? -1.94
